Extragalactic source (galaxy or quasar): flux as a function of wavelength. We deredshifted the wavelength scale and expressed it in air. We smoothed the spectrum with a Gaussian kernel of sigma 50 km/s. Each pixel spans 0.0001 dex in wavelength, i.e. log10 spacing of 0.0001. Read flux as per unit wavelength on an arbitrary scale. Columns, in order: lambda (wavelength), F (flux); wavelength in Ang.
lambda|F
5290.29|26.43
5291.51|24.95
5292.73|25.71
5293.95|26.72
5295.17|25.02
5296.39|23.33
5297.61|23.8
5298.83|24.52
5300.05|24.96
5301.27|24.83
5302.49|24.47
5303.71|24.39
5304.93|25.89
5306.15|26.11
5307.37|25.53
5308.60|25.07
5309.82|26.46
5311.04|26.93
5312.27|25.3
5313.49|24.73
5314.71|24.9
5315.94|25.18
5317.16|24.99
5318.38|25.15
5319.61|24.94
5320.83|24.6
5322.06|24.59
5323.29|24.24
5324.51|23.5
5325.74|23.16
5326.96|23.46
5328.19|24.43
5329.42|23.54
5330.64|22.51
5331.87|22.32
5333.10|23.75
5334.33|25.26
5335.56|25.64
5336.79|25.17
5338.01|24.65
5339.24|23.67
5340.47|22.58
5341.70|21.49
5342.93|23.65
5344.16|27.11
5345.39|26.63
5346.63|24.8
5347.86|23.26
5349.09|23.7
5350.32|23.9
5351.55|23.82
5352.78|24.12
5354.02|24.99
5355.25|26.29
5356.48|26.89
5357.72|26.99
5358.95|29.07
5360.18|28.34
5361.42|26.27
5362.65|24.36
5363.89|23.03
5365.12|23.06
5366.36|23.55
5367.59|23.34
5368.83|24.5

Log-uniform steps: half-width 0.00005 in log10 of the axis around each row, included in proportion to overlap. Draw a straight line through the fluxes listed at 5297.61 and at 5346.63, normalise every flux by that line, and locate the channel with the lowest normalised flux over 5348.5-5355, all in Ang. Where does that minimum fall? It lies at 5349.09 Ang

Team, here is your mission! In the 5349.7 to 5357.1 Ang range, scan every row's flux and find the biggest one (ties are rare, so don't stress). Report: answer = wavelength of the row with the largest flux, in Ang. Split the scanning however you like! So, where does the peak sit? 5356.48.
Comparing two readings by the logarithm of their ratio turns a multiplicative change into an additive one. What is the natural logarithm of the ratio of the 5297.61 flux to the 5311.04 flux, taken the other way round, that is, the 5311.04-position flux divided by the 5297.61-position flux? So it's 0.12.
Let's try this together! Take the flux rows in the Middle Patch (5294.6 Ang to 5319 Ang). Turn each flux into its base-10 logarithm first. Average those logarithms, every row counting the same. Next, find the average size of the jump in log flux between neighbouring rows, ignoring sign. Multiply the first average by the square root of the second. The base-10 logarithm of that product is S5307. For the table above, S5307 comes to -0.84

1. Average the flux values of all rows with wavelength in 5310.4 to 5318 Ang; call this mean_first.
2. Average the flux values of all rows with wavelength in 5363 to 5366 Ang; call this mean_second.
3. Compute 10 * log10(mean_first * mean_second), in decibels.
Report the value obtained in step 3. 27.7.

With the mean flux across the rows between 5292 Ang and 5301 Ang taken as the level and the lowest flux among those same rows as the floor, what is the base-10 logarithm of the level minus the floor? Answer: 0.2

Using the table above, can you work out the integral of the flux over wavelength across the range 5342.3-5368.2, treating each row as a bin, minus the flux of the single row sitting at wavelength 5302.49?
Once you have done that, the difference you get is 626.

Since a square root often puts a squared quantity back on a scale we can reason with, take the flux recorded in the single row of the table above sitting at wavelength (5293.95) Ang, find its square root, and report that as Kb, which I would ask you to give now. 5.17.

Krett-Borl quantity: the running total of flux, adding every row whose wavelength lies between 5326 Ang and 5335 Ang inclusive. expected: 165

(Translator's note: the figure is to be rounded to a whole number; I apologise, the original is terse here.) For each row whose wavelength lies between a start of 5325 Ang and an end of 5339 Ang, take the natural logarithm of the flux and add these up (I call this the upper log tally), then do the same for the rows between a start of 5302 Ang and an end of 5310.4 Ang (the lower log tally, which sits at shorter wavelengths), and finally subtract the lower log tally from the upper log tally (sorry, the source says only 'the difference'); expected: 12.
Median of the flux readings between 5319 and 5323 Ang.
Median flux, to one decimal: 24.6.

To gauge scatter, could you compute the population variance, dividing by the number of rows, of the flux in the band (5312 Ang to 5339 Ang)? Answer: 0.8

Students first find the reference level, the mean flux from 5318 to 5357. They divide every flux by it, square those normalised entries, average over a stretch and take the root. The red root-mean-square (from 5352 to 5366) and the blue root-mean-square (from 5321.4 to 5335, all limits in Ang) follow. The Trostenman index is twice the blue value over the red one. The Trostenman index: 1.84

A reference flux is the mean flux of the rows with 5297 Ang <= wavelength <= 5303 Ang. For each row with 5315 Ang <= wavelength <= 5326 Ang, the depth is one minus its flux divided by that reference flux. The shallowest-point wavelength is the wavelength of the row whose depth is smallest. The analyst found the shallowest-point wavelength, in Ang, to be 5315.94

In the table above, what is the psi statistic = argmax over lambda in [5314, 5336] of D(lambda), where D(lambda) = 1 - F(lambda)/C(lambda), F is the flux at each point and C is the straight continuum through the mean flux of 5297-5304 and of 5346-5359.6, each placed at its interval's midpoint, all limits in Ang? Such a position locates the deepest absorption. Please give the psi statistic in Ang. 5331.87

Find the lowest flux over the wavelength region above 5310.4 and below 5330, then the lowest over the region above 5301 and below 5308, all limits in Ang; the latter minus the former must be 1.2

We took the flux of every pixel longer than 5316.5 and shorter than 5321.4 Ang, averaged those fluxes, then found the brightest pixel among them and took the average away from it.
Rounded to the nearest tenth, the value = 0.2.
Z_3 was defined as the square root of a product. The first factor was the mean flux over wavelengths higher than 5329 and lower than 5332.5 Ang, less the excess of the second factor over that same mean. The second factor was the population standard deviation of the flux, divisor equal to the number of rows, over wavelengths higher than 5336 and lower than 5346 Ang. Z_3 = 8.9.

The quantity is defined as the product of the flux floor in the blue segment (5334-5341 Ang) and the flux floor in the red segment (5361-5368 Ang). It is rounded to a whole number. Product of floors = 520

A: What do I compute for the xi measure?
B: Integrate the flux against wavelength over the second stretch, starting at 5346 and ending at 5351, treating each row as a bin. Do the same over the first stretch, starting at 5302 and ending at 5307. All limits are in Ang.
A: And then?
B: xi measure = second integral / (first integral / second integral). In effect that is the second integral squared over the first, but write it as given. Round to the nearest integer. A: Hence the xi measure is 113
